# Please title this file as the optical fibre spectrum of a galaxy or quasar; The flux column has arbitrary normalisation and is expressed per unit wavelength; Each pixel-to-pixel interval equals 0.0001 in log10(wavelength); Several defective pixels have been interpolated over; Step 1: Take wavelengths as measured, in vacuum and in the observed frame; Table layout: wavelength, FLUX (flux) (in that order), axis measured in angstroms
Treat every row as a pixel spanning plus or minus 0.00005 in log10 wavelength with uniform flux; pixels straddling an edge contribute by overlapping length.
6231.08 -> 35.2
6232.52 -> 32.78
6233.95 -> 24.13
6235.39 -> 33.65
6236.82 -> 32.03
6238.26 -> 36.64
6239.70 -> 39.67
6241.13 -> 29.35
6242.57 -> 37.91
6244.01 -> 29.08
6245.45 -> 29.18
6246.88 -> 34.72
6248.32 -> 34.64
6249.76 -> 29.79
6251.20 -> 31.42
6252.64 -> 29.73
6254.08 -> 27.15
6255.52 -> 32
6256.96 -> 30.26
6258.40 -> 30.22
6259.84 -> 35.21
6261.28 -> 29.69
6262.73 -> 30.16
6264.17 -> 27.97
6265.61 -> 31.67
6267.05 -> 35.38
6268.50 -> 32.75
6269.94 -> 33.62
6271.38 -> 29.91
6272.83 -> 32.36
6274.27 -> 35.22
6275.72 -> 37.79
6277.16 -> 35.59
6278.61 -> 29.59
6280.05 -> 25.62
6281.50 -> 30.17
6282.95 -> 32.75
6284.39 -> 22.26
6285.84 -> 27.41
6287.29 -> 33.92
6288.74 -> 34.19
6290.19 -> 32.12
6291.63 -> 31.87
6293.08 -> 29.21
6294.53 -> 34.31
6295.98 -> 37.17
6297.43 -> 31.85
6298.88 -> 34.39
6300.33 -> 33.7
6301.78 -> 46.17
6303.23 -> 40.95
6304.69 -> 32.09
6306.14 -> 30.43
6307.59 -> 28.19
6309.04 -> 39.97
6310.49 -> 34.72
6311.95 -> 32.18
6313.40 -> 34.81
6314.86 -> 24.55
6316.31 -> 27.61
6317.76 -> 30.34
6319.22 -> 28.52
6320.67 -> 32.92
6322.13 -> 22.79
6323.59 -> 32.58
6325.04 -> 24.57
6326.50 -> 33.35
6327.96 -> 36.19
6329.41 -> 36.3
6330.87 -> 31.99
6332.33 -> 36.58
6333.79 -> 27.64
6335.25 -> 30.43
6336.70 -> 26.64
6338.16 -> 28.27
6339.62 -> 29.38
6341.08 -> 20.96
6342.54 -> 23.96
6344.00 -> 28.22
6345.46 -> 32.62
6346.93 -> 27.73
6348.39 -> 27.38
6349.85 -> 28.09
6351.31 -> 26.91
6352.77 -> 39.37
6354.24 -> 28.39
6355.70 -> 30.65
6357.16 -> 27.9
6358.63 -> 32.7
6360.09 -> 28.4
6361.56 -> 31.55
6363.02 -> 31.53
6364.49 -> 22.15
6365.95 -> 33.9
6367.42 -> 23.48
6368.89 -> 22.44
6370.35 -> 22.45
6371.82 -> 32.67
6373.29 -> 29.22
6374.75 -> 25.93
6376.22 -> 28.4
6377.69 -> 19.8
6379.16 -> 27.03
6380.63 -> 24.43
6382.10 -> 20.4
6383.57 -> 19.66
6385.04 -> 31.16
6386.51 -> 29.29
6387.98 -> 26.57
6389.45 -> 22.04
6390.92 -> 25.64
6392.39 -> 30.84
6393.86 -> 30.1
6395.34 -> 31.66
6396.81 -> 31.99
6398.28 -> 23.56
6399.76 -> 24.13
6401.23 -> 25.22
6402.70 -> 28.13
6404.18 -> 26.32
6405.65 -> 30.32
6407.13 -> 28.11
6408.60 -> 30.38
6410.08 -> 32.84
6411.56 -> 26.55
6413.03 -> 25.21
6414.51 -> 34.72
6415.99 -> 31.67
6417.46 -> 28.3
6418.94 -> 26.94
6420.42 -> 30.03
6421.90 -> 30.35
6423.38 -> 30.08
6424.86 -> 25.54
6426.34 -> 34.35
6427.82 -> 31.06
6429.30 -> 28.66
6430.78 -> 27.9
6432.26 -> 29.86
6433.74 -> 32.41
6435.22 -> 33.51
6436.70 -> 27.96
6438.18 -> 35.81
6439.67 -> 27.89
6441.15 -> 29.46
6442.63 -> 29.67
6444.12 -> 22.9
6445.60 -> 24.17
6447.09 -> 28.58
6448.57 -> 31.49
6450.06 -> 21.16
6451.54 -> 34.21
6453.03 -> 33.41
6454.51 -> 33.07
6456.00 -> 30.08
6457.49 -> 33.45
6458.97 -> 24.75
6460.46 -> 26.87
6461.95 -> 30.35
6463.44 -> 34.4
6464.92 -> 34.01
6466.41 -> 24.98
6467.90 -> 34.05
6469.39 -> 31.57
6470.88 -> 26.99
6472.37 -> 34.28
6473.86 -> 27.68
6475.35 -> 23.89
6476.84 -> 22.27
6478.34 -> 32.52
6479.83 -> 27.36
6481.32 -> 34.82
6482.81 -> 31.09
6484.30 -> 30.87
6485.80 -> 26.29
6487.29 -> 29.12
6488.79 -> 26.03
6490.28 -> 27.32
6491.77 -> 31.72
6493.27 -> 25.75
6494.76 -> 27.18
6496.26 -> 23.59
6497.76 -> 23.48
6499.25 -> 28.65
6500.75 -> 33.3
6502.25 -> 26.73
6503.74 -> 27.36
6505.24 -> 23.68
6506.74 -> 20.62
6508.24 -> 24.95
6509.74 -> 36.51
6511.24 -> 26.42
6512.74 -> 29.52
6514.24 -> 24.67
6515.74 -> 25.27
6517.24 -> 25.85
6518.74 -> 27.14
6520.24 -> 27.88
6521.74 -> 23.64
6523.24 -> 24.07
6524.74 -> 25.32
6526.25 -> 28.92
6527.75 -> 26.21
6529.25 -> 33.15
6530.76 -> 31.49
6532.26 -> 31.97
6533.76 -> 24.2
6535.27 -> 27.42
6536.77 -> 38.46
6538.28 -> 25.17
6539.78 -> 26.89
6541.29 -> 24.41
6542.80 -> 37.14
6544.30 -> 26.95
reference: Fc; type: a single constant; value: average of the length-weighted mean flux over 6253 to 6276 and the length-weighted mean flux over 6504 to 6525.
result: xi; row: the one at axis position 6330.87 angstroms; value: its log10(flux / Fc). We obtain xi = 0.04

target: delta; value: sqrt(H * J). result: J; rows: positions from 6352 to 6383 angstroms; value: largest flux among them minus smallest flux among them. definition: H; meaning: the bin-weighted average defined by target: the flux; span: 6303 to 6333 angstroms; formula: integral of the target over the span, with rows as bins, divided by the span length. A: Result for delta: 25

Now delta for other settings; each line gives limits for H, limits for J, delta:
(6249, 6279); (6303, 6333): 24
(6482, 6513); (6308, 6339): 22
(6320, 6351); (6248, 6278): 18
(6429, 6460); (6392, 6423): 18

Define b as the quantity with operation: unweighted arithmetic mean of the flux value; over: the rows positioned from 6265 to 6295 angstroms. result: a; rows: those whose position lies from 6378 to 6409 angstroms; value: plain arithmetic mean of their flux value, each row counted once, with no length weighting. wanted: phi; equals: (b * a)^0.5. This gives 29.3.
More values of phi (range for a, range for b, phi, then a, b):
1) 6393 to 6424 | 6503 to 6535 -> 28.0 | 28.9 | 27.1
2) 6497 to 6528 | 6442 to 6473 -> 28.2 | 26.7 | 29.7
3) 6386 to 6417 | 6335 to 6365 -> 28.5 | 28.3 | 28.7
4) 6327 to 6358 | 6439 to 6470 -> 29.7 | 29.8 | 29.5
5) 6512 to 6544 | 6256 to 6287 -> 29.6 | 28.0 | 31.2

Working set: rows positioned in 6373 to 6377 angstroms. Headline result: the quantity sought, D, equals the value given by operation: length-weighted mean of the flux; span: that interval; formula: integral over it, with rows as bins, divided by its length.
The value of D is 27.64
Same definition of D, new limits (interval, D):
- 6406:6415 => 29.51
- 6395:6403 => 27.23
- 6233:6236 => 29.04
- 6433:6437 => 31.69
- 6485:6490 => 27.17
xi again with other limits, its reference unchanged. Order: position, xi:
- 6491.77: 0.04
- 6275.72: 0.12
